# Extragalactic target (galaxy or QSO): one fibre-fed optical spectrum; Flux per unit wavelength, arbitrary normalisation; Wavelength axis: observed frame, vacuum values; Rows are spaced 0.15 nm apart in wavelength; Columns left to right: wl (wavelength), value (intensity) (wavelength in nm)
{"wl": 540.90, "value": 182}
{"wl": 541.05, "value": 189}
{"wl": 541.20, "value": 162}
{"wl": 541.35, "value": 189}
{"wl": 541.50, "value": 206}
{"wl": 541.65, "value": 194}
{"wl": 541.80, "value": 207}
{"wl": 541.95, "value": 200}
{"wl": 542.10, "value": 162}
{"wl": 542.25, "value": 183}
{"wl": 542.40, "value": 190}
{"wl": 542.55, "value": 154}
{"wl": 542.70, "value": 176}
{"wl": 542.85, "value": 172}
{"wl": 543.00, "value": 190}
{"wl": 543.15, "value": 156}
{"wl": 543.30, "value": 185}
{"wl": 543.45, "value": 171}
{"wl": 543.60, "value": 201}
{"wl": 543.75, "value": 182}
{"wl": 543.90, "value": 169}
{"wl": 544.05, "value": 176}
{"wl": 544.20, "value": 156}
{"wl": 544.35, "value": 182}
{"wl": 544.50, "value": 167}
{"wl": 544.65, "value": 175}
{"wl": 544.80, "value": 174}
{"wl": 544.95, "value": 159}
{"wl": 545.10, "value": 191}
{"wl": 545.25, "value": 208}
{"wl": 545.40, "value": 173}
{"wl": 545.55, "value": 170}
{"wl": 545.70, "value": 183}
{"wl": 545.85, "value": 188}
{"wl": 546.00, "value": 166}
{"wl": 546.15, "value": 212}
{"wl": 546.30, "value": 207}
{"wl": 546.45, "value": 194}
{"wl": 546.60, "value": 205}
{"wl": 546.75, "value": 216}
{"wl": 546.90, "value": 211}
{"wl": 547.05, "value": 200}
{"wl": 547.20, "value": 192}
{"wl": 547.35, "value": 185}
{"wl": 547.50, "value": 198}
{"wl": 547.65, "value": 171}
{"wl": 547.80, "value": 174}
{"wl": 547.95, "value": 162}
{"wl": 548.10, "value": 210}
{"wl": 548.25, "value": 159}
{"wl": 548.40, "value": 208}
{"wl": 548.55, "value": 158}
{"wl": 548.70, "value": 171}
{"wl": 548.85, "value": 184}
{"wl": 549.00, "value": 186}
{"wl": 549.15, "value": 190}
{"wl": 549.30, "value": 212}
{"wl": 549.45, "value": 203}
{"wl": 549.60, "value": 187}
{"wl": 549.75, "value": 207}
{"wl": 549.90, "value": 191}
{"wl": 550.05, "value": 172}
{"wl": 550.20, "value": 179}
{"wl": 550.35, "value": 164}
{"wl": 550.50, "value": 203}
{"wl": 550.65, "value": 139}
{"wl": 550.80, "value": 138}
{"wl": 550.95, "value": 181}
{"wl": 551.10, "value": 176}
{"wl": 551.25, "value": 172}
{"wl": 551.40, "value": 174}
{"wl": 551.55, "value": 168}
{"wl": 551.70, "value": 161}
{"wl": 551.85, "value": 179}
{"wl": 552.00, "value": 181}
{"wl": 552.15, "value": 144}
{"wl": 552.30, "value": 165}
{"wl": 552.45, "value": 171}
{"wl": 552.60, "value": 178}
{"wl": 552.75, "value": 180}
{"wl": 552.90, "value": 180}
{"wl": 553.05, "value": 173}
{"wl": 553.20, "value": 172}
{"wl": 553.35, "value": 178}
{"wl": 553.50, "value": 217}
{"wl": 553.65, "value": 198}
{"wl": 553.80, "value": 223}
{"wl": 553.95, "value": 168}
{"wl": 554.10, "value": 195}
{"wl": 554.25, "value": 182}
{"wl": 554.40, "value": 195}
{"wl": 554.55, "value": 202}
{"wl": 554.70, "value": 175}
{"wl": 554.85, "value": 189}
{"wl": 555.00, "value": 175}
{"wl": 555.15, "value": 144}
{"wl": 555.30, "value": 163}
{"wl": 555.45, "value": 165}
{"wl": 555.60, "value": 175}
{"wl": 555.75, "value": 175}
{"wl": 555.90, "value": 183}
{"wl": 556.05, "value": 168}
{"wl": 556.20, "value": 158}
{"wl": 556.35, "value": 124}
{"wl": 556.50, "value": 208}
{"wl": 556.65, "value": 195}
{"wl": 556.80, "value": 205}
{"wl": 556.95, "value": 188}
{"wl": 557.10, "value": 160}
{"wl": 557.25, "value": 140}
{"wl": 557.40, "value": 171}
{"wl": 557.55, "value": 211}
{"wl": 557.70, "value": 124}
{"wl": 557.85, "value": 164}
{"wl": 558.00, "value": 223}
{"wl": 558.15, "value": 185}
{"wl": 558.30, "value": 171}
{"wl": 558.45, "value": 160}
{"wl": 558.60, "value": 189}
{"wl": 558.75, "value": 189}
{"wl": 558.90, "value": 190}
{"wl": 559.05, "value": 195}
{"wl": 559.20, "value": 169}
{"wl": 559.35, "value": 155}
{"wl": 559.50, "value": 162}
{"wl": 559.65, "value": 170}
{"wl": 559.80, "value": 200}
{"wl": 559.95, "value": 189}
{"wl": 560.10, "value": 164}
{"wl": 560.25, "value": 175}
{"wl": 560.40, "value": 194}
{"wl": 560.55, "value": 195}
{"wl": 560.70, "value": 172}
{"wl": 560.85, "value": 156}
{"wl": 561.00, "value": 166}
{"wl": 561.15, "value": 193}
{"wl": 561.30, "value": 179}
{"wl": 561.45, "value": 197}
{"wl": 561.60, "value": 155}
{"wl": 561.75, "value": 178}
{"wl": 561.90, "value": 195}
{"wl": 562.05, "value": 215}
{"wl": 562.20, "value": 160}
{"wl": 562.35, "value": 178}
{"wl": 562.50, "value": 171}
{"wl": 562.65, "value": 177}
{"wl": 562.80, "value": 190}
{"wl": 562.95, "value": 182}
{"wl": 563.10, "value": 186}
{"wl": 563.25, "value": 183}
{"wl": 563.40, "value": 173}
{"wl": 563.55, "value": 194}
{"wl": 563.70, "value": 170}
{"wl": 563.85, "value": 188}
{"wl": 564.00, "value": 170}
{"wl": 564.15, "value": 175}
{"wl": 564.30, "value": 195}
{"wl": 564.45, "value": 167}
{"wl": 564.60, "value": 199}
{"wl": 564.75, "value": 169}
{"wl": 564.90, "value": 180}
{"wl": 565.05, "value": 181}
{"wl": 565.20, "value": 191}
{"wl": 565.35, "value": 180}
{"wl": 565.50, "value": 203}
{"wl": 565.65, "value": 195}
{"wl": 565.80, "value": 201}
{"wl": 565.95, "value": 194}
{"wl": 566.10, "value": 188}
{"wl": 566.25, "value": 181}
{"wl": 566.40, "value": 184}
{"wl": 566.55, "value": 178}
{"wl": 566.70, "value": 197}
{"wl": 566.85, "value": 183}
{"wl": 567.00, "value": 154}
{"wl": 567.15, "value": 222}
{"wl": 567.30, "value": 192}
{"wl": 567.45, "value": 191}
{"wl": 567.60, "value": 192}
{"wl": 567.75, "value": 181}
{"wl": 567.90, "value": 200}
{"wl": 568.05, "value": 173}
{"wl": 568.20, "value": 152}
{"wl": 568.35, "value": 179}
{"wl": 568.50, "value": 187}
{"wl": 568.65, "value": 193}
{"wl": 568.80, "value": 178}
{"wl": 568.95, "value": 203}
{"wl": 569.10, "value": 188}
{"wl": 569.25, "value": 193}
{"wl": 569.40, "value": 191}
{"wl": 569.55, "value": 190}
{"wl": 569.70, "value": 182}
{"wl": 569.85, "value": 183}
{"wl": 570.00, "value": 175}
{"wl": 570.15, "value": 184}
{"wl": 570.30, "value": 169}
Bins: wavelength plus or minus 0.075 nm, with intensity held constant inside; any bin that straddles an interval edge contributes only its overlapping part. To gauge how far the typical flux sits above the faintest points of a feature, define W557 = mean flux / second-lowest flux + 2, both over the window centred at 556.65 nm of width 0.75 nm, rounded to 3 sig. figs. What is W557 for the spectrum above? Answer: 2.98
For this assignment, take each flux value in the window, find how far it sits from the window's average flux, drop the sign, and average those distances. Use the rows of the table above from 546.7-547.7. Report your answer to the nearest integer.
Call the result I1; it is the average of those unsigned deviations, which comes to 12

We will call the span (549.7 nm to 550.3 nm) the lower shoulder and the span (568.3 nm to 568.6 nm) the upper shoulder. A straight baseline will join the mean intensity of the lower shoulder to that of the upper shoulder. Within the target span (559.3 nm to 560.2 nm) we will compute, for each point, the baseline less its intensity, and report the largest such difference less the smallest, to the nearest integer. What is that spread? 45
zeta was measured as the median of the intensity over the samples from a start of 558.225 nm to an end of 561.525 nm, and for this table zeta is 177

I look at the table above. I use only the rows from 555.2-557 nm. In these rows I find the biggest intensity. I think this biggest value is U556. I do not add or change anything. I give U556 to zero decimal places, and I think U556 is 208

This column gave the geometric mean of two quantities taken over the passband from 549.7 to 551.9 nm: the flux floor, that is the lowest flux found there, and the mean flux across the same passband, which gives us 155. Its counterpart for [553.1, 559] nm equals 149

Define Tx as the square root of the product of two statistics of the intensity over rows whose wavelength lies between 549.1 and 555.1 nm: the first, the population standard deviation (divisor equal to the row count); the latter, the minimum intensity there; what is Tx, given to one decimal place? 50.7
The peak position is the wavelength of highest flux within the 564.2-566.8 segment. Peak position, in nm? 565.50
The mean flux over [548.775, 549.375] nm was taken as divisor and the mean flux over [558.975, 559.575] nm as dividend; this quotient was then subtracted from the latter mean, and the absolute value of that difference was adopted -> 169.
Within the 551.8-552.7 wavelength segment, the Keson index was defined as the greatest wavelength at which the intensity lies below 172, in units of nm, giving 552.45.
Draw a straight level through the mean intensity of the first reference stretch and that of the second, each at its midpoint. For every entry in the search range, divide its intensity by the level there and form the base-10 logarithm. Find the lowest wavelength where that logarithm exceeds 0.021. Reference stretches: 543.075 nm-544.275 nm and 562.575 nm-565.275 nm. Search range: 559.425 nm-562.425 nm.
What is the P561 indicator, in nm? 559.80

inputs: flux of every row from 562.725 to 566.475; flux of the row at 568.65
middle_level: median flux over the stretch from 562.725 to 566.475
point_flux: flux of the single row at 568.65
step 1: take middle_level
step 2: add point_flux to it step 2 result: 377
